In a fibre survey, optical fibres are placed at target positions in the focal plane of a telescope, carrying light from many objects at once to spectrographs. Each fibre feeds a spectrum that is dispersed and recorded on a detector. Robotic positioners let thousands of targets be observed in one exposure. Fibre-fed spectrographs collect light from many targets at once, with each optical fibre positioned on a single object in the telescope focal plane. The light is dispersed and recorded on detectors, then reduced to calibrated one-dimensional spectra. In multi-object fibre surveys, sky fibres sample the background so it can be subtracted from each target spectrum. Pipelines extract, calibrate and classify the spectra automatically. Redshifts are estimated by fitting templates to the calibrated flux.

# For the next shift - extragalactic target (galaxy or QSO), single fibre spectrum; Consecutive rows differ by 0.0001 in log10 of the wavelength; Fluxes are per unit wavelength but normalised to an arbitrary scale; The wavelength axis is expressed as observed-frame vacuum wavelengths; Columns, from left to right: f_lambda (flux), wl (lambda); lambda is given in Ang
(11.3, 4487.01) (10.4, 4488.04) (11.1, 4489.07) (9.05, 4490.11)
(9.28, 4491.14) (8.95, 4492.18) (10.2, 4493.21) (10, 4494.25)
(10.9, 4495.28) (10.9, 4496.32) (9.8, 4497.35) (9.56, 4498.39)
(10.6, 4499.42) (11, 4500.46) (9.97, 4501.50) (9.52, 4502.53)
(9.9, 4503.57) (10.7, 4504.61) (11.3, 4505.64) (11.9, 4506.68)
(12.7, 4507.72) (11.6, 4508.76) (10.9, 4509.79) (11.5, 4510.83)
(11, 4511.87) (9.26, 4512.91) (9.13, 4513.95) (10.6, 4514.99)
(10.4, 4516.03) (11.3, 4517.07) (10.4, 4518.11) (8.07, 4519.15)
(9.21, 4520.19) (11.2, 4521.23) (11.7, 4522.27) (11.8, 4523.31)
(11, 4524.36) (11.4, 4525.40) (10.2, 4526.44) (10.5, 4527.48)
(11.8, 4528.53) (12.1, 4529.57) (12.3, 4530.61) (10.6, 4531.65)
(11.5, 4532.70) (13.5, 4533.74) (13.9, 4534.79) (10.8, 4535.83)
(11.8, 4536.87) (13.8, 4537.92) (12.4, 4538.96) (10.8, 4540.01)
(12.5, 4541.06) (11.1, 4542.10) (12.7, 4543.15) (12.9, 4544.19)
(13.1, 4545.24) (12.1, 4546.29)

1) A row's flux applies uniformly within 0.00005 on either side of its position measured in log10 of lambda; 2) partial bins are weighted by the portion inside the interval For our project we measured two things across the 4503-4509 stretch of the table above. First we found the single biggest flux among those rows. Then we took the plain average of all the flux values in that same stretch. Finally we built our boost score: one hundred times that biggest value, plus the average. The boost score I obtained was 1281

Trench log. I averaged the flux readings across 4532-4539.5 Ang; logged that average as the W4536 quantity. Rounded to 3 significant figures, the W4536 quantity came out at 12.5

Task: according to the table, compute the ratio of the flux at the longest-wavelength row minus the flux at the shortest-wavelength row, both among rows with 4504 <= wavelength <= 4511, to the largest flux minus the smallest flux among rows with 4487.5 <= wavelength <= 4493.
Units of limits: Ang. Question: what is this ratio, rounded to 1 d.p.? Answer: 0.4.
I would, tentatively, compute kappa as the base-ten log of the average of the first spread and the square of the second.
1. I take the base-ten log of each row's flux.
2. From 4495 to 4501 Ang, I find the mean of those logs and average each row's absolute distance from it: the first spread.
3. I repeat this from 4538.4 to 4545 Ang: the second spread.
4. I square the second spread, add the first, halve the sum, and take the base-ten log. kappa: -1.94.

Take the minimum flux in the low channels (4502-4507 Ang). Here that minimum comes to 9.52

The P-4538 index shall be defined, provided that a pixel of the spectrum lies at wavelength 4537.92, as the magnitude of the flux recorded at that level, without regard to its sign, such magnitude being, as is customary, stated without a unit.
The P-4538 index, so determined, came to 13.8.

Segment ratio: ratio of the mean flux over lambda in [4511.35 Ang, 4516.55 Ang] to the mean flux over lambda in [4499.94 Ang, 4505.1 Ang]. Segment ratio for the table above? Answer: 0.99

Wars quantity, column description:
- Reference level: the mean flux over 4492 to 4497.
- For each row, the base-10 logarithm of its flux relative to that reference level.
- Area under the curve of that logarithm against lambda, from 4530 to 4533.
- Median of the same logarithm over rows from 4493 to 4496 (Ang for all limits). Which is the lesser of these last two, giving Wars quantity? 0.00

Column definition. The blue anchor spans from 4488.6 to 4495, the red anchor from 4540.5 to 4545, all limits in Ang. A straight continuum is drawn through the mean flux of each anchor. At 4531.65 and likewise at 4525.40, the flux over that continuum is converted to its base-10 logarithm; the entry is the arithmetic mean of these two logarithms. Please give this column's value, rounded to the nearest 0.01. -0.02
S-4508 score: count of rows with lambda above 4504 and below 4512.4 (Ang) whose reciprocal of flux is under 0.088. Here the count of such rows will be 4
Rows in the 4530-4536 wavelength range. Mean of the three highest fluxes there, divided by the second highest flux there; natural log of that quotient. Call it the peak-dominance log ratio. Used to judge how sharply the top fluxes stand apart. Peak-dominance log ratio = -0.020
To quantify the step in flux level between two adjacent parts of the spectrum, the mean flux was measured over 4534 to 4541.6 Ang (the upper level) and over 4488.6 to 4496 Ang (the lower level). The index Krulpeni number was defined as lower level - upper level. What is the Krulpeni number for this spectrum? -2.4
